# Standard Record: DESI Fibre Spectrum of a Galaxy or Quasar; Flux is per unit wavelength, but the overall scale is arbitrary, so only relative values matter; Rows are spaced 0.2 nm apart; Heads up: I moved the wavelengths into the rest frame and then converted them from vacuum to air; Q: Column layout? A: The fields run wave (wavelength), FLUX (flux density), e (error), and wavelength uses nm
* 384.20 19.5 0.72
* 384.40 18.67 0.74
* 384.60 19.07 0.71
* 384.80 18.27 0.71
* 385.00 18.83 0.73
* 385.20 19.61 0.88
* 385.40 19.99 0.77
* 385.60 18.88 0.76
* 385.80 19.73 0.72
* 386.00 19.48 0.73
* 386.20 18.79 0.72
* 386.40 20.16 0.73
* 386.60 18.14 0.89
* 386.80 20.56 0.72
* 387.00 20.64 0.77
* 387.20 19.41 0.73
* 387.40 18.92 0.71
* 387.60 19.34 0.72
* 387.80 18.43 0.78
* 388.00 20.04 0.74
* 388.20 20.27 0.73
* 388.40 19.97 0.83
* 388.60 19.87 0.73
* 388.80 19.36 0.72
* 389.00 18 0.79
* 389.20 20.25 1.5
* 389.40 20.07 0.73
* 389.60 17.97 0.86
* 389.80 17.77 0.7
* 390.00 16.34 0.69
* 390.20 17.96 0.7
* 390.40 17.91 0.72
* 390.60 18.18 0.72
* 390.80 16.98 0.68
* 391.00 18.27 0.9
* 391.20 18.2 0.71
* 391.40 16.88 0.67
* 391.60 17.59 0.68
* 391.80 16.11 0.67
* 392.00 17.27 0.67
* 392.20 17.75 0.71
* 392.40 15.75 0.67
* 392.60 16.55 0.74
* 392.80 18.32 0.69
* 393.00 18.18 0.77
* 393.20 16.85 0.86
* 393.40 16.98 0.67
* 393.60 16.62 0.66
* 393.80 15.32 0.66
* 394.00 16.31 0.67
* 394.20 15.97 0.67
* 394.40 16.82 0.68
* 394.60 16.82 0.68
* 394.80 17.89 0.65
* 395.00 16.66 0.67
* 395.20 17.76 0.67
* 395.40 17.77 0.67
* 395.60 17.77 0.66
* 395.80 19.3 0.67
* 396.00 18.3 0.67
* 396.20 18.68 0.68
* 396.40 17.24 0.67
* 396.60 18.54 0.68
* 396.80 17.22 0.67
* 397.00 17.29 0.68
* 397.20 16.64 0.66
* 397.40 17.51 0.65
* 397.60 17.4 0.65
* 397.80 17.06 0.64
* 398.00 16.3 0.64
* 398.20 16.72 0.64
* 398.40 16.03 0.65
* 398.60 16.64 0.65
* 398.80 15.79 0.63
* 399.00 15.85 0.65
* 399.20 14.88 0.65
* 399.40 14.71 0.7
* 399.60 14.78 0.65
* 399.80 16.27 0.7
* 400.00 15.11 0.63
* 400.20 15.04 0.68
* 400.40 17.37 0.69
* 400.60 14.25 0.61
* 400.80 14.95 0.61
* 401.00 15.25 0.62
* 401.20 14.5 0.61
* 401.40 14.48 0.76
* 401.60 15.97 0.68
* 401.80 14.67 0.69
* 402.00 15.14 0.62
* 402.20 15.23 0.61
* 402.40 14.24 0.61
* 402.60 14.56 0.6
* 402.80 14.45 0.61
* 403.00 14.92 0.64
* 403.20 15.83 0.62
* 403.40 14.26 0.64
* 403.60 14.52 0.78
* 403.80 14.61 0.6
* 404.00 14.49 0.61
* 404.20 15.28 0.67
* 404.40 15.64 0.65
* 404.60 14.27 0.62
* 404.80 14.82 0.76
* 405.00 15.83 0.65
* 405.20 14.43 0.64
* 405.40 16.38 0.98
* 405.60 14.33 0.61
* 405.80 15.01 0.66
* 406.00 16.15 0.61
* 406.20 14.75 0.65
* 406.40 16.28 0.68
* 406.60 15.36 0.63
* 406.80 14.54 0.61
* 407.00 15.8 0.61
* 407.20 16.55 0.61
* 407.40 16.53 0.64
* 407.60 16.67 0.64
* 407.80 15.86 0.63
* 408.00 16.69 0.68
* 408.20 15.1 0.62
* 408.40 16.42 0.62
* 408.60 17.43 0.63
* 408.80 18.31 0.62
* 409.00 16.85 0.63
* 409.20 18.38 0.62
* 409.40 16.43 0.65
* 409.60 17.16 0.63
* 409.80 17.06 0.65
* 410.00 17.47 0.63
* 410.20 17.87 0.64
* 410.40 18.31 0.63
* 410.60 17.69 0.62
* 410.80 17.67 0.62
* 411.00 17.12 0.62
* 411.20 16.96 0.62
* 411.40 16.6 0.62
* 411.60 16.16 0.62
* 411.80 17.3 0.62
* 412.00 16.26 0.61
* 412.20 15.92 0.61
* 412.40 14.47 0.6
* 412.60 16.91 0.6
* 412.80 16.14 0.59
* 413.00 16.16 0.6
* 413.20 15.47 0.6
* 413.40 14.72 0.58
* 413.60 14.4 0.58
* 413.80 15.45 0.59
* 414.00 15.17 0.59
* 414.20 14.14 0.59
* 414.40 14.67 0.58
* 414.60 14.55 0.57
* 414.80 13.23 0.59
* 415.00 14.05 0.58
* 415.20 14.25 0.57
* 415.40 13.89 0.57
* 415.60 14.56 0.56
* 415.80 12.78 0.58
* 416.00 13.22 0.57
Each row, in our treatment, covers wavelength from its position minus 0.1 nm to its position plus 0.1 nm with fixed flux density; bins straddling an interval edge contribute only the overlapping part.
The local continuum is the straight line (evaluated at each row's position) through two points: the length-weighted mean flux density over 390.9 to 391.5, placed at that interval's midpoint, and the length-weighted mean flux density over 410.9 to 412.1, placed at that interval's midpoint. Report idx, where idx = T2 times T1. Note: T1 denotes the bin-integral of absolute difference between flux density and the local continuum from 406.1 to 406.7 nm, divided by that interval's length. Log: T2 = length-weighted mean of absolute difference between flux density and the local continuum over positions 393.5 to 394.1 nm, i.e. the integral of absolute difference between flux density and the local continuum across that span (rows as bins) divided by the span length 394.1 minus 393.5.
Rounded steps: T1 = 1.5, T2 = 1.6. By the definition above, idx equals 2.4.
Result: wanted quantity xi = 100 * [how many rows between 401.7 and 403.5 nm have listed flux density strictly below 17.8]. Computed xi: 900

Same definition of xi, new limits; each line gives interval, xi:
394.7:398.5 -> 1400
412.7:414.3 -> 800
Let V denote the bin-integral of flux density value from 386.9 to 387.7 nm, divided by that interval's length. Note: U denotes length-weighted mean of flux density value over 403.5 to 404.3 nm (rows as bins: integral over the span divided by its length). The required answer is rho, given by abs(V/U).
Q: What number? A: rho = 1.33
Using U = 15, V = 19.6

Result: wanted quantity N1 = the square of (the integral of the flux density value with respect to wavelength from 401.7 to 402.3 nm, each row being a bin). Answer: 81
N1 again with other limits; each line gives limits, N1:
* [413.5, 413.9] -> 36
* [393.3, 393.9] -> 96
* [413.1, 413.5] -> 36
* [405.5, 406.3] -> 145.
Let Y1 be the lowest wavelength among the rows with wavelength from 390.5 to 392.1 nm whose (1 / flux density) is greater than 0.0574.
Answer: 390.80 nm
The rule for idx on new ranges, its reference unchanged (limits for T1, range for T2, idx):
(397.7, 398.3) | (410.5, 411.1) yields 0.5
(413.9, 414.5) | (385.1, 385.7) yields 2.7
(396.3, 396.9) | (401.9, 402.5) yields 1.2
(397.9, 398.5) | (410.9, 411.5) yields 0.3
